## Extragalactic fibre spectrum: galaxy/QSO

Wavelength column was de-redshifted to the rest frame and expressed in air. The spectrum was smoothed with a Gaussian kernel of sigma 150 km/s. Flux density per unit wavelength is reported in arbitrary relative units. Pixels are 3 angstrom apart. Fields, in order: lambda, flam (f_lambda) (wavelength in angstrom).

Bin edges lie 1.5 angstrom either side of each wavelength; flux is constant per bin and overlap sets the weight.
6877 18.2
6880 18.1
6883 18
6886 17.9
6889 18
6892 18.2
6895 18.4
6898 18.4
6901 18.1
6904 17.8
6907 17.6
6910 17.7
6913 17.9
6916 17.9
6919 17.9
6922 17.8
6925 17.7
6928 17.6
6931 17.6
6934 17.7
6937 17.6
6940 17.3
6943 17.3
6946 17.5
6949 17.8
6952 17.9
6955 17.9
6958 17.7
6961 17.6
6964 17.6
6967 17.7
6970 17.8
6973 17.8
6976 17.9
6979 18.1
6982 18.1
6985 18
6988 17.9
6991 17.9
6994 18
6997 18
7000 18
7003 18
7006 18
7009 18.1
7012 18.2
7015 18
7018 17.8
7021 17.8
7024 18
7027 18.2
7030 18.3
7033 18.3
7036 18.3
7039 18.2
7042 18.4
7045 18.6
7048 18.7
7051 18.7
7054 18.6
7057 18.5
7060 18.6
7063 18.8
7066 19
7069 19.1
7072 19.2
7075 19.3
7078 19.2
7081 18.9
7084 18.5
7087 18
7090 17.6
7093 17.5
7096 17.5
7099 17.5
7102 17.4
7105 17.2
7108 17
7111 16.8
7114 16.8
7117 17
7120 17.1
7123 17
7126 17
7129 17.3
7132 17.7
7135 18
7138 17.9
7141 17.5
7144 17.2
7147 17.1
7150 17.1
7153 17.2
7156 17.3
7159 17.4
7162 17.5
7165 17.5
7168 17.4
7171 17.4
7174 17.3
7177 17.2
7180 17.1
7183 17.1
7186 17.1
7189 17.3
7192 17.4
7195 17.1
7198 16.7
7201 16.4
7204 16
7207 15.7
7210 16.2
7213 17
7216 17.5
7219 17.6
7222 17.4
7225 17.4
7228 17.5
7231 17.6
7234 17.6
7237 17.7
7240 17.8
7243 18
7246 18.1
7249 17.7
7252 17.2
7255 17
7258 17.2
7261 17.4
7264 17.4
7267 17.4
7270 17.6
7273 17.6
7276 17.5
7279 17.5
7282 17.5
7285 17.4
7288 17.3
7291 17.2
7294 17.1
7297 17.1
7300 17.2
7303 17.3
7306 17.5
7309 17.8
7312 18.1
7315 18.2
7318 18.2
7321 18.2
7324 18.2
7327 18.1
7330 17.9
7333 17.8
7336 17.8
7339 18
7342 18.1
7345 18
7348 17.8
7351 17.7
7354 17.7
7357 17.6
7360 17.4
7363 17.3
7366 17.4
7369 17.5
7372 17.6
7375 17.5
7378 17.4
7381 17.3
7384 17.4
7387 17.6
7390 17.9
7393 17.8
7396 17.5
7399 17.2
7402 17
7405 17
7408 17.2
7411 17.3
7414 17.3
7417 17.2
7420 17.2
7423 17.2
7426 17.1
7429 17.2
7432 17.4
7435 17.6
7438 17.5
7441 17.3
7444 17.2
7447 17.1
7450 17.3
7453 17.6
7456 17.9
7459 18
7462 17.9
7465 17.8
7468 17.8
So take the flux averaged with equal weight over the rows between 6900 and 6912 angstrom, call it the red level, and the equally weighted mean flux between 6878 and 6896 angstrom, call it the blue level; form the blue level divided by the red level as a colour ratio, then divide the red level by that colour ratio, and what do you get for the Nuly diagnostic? 17.5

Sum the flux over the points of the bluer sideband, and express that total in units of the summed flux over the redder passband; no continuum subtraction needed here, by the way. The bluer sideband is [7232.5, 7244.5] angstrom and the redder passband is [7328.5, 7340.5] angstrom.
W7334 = 0.99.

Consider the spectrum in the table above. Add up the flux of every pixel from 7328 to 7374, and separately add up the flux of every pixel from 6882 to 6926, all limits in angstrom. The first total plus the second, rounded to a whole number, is 535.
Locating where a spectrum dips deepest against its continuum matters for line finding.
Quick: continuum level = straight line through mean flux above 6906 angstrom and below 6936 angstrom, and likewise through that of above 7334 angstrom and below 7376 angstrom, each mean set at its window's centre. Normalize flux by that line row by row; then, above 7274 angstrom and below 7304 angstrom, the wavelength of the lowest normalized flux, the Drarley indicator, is 7294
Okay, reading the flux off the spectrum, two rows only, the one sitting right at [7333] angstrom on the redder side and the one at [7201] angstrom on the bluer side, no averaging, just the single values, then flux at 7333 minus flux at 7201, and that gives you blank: 1.4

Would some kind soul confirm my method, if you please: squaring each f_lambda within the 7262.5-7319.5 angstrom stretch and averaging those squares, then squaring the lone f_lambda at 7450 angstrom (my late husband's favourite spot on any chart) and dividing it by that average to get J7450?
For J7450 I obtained 0.97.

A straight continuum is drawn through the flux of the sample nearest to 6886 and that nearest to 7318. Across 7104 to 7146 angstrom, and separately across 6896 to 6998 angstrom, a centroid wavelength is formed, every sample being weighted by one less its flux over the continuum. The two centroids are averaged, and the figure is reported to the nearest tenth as 7033.5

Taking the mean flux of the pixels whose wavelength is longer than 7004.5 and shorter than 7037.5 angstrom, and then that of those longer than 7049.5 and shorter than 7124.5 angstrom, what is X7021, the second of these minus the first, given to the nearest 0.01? -0.06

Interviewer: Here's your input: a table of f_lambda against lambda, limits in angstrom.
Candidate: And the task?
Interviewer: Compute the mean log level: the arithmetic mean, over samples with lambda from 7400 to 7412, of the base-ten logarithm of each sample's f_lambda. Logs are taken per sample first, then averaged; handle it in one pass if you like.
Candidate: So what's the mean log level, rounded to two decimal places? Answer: 1.23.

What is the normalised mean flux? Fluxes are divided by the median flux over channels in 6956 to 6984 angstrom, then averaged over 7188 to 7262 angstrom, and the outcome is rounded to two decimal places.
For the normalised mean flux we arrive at 0.97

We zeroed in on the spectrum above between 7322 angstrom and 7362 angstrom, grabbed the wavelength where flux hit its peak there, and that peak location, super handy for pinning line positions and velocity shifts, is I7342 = 7324 angstrom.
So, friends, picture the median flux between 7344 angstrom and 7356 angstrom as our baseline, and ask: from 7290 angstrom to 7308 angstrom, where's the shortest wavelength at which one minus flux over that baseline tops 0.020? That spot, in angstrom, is 7291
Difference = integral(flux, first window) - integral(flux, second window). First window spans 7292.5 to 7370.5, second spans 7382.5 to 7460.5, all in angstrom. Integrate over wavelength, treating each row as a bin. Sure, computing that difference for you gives 27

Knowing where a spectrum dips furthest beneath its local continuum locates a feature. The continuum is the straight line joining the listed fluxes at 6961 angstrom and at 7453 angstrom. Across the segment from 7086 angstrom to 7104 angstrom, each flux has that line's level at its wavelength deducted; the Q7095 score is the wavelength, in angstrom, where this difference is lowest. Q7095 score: 7102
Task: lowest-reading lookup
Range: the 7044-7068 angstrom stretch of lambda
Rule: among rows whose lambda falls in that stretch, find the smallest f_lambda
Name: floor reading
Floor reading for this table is 18.5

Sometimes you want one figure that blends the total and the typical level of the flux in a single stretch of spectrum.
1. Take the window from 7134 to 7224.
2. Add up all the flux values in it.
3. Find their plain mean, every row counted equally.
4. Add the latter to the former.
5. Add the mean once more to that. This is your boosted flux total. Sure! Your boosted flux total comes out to 549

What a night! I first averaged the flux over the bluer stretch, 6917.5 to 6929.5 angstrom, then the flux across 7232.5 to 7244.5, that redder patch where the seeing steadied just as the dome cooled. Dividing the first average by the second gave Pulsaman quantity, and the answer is 1.00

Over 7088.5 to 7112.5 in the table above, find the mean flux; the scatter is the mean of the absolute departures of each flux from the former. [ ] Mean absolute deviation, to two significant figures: 0.23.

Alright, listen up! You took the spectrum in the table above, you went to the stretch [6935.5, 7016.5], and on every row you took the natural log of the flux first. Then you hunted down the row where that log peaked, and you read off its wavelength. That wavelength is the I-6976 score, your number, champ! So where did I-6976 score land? 7012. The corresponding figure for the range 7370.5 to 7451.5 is 7390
